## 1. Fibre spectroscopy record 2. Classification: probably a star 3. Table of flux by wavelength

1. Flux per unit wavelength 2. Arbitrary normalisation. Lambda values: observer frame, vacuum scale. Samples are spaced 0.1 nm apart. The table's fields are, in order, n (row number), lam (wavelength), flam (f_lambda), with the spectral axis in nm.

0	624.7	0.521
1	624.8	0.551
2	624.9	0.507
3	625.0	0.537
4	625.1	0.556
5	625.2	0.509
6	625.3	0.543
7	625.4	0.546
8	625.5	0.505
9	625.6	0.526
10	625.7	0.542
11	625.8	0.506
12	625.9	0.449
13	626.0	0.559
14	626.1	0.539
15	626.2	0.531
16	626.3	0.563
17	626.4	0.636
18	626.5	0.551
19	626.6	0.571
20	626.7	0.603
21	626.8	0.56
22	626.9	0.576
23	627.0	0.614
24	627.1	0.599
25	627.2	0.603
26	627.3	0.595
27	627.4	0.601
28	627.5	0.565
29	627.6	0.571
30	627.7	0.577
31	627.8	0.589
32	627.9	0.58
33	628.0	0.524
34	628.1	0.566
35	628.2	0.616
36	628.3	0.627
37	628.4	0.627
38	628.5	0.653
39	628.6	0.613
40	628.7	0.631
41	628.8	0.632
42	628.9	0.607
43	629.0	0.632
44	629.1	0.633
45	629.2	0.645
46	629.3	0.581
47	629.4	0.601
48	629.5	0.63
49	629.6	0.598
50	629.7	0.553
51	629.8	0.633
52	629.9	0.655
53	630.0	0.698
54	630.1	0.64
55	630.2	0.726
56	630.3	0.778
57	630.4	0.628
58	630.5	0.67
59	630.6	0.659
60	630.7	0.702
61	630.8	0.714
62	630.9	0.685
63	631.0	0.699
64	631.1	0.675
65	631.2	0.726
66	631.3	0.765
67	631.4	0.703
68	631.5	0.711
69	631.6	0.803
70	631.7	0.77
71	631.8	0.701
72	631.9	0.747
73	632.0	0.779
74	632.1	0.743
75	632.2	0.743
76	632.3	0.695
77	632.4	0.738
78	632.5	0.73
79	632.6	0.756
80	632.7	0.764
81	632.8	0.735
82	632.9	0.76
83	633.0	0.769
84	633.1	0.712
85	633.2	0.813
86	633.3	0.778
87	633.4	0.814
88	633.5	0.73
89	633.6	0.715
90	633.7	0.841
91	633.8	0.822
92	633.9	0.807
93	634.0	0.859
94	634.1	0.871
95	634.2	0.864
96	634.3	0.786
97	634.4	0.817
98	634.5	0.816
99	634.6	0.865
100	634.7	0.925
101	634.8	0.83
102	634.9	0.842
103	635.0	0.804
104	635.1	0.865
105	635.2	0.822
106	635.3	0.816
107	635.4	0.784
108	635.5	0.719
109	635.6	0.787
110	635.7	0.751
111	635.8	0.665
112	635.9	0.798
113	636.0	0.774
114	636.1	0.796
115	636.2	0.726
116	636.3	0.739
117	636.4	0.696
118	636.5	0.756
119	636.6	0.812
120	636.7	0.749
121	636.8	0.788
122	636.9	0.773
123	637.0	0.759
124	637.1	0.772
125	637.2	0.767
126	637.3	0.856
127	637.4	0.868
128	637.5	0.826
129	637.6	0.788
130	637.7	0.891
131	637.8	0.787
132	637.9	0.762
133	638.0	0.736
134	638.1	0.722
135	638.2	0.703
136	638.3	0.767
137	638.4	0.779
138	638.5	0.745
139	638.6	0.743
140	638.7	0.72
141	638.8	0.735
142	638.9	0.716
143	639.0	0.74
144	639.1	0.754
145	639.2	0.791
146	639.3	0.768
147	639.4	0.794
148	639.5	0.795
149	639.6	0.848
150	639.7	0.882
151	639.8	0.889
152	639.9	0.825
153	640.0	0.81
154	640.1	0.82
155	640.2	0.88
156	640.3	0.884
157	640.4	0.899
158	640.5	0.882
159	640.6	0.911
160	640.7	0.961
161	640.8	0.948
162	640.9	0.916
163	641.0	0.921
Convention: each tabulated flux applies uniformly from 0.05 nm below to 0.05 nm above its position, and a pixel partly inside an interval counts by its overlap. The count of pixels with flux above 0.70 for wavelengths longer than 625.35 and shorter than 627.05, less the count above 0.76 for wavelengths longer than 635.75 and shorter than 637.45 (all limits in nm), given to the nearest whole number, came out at -10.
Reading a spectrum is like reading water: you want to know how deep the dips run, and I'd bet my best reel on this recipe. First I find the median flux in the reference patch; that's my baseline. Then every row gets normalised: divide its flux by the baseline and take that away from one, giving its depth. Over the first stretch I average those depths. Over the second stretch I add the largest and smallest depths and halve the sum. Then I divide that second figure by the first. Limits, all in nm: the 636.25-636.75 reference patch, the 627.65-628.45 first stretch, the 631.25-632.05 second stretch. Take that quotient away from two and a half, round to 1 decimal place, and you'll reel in 2.5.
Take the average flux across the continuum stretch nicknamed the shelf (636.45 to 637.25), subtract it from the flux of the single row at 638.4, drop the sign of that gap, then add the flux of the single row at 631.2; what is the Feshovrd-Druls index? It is 0.73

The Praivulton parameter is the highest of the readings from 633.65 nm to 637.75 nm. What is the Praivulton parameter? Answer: 0.925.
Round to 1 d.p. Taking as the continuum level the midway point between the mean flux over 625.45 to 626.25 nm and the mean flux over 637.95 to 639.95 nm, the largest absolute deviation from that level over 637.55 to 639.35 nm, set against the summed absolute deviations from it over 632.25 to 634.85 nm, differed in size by 3.6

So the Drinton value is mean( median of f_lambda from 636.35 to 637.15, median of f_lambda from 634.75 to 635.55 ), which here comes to 0.79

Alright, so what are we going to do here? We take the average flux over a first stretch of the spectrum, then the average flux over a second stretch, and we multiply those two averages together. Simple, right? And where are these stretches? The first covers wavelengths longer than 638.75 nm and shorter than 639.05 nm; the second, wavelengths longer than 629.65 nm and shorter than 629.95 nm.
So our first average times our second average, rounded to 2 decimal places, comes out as 0.45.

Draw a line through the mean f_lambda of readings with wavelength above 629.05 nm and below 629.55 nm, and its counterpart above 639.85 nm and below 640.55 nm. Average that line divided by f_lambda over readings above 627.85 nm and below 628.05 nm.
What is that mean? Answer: 1.07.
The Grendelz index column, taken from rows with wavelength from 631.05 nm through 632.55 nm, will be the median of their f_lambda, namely 0.74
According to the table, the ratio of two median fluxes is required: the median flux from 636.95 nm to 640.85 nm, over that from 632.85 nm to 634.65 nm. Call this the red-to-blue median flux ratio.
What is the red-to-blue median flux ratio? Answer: 0.97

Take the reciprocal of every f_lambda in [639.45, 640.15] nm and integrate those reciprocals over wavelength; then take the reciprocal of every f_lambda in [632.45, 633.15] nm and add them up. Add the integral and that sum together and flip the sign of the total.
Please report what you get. -10.2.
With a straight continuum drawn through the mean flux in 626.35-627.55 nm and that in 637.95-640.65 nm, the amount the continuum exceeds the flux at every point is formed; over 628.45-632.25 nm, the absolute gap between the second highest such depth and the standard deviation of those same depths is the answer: 0.000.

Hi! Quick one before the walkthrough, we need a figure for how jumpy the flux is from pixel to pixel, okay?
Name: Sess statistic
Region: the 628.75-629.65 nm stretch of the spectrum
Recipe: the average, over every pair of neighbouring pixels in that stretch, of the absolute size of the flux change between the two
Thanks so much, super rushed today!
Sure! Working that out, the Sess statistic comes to 0.026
